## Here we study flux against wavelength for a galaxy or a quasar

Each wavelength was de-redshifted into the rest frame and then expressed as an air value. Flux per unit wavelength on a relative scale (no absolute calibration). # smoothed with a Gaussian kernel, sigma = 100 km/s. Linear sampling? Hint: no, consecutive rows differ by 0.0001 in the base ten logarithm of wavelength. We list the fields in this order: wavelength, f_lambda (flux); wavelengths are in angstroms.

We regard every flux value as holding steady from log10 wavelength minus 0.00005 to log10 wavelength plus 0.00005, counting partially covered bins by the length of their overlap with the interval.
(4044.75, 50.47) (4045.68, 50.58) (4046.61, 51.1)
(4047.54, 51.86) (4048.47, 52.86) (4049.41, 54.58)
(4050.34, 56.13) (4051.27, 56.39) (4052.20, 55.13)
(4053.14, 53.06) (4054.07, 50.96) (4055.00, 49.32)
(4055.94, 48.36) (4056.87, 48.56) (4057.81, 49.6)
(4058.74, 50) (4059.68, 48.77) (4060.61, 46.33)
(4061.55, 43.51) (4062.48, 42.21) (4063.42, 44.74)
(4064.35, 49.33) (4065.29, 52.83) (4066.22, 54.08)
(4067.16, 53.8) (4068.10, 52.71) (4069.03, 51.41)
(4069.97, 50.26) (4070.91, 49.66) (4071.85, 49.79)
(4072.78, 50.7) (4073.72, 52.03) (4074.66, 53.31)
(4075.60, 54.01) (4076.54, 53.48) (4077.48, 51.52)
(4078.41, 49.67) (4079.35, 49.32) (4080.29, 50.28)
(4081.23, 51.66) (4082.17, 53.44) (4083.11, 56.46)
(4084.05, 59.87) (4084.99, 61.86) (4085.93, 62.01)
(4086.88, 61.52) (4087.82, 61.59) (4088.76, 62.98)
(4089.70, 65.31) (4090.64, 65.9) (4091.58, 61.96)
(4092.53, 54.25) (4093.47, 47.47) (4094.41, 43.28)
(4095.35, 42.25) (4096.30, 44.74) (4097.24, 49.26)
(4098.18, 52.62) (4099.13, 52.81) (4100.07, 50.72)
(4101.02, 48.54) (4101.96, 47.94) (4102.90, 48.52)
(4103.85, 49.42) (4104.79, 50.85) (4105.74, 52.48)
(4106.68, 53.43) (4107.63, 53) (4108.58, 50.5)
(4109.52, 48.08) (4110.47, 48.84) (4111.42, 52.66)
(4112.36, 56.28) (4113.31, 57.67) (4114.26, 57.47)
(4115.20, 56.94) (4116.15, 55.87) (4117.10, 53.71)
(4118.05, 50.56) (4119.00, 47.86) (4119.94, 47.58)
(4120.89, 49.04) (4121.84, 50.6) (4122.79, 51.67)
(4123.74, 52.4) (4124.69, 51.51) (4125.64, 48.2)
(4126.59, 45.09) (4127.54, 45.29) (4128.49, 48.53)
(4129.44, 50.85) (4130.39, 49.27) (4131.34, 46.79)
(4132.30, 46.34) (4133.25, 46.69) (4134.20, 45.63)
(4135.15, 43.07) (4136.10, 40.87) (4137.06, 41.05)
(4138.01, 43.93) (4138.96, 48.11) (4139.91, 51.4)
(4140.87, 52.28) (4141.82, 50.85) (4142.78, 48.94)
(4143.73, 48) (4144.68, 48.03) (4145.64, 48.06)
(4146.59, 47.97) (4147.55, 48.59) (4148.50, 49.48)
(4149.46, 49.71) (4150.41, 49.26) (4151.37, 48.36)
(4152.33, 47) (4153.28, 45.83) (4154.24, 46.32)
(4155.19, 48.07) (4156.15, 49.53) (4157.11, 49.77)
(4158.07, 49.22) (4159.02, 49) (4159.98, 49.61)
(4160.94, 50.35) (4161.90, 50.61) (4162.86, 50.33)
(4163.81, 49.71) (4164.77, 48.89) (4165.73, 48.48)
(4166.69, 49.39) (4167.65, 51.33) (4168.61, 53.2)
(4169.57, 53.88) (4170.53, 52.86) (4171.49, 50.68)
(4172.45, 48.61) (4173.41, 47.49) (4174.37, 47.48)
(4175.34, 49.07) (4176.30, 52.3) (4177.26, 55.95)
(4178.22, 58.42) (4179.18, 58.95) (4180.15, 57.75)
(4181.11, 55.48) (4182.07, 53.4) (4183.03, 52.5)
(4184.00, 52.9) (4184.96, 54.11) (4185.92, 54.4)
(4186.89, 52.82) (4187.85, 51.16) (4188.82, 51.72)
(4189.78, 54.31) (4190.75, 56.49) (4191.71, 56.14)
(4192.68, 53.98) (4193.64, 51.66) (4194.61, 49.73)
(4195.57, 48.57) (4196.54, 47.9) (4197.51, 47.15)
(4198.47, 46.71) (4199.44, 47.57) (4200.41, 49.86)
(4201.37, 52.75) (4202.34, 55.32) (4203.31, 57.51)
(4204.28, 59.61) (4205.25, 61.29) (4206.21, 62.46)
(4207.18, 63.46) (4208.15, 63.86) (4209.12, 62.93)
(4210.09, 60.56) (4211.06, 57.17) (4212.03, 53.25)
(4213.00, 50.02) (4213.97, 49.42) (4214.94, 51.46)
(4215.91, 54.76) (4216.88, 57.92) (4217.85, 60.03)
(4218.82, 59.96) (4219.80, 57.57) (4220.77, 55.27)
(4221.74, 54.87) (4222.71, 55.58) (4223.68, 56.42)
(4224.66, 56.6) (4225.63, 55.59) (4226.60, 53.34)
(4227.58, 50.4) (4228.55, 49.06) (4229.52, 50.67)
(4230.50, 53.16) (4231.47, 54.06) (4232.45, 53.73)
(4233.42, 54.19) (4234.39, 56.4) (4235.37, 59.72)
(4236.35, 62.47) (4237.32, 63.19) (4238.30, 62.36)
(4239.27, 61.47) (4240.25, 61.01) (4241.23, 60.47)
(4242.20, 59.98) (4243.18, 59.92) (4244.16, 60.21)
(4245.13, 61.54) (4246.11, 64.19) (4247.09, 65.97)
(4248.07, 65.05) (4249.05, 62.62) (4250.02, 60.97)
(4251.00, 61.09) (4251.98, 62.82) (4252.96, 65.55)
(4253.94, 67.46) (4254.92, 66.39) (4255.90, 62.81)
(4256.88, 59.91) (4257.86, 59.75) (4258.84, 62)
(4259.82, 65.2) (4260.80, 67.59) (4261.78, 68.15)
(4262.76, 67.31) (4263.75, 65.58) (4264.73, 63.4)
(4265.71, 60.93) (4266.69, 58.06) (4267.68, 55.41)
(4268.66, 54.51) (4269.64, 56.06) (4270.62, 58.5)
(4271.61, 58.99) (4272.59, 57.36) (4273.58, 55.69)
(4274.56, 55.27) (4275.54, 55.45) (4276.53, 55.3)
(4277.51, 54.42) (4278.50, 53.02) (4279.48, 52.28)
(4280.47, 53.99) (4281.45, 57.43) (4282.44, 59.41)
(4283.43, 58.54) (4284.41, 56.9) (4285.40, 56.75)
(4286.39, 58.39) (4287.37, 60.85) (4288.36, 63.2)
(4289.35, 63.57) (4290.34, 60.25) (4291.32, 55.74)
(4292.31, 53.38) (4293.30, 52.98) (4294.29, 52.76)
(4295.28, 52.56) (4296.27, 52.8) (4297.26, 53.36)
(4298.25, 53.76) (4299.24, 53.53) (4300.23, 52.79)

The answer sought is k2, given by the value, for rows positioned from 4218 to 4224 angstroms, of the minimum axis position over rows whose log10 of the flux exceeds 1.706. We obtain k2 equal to 4218.82 angstroms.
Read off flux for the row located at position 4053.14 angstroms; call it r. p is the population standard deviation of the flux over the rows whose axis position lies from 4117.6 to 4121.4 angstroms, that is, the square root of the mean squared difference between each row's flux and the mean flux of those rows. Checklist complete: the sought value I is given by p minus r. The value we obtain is -52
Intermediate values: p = 1.2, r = 53.06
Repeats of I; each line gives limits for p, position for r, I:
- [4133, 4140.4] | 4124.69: -48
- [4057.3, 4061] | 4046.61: -50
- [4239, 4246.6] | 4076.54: -52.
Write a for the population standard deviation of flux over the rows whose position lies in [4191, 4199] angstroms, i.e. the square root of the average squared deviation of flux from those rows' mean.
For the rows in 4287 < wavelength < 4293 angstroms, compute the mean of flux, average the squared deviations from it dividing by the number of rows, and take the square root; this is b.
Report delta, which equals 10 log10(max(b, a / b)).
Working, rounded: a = 3.2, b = 3.75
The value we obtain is 5.7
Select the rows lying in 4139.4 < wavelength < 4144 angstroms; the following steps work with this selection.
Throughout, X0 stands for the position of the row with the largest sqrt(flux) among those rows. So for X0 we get 4140.87 angstroms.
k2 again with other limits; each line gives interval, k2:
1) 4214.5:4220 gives 4214.94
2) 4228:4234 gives 4230.50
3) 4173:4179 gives 4176.30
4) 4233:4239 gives 4233.42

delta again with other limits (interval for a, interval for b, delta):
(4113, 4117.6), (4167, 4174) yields 3.5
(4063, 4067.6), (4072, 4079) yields 3.8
